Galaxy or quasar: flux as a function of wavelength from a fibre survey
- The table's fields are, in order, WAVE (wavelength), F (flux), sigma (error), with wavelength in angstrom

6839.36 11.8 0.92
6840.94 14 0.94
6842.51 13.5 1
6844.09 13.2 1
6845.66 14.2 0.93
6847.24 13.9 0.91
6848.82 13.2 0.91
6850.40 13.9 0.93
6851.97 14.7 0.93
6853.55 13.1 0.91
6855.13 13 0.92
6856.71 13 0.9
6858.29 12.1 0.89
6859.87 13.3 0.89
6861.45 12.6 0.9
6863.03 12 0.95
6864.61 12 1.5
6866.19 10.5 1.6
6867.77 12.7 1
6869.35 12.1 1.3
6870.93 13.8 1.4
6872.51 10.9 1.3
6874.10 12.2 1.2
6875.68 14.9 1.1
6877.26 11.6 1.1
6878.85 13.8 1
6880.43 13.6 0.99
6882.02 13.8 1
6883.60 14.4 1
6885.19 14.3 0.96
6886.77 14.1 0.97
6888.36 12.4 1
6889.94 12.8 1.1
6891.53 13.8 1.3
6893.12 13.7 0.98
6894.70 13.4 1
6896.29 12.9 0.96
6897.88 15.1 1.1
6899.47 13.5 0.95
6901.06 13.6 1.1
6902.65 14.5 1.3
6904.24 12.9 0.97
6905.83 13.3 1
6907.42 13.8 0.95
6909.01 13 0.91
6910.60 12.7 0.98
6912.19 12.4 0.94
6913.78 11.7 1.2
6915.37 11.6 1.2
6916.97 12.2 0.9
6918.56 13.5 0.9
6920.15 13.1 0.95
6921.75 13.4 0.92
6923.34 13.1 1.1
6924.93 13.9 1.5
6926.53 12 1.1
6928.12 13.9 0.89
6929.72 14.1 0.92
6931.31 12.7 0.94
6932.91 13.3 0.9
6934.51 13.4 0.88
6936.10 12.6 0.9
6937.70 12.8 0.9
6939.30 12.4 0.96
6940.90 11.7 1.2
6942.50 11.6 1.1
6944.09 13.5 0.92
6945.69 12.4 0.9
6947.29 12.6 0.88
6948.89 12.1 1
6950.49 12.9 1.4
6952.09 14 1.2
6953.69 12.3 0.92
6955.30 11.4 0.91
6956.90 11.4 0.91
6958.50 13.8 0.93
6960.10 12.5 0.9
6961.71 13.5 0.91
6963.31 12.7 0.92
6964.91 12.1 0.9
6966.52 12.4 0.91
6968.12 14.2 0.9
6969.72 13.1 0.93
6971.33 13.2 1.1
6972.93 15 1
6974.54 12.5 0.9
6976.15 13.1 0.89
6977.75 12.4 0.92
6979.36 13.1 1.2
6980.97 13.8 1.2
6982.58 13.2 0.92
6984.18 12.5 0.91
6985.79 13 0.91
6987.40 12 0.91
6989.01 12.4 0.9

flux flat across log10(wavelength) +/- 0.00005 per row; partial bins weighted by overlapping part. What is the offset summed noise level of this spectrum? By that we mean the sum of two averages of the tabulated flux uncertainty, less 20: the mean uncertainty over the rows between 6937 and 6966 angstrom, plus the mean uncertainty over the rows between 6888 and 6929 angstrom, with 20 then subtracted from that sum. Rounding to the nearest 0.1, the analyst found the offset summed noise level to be -18.0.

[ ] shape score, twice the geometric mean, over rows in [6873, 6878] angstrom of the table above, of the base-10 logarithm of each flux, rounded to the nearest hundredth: 2.21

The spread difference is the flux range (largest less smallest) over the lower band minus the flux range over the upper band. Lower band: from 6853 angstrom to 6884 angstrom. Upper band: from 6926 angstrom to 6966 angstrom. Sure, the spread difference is 1.7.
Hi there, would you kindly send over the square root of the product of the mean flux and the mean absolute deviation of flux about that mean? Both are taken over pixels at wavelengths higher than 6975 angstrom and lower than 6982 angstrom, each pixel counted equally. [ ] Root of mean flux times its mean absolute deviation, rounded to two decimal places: 2.14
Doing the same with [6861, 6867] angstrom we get 2.74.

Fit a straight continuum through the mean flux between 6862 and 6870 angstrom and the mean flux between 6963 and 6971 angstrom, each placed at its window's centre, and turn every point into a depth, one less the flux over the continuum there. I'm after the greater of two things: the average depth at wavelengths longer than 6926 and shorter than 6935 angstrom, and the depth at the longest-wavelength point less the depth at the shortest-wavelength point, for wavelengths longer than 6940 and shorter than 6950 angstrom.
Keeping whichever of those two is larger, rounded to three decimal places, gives -0.025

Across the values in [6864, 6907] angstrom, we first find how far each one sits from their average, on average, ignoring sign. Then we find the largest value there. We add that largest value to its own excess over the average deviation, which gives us 29.3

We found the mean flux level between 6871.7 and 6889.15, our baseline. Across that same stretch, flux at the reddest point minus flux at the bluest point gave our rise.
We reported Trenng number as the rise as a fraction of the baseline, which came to 0.11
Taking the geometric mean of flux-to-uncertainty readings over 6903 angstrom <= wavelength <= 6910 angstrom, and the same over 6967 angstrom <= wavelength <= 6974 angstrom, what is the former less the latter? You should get -0.3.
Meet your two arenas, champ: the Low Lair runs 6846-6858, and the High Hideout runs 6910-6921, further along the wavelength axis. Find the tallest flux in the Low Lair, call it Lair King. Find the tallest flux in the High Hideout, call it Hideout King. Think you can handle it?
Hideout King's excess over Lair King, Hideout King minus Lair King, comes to -1.2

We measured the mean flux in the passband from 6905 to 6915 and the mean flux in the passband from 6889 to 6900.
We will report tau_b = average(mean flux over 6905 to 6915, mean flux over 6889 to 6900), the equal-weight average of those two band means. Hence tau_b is 13.2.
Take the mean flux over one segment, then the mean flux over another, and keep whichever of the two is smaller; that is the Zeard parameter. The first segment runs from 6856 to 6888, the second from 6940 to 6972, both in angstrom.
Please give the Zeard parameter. 12.7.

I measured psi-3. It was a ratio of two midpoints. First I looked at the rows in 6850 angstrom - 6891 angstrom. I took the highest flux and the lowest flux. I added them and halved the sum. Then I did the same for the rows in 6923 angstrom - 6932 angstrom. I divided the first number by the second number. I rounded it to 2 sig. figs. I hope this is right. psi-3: 0.97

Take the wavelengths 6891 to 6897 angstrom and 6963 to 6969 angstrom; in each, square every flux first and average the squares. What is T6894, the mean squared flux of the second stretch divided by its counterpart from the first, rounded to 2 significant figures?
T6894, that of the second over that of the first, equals 0.92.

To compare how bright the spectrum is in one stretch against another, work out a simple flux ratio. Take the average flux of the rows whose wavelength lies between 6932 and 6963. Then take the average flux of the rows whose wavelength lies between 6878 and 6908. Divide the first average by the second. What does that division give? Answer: 0.925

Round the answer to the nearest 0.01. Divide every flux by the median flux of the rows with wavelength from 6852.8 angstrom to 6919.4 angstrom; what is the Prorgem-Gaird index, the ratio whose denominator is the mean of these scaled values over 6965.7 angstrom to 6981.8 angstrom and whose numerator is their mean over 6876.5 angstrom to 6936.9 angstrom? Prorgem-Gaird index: 1.00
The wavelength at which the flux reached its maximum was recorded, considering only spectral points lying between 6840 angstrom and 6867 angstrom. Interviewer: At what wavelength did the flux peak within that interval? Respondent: 6851.97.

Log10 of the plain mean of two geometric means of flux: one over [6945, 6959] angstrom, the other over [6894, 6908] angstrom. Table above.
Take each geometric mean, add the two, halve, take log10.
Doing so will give 1.117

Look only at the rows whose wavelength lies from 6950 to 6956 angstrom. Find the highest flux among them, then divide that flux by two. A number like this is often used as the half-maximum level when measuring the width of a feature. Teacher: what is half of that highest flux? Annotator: 7.00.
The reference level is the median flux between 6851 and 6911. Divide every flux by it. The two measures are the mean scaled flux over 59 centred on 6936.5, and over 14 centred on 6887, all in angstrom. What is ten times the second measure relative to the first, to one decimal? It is 10.7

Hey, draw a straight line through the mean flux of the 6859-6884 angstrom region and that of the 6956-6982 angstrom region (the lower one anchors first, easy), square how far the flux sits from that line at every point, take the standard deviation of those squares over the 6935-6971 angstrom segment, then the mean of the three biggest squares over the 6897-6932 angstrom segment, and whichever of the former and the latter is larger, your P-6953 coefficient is 3.2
